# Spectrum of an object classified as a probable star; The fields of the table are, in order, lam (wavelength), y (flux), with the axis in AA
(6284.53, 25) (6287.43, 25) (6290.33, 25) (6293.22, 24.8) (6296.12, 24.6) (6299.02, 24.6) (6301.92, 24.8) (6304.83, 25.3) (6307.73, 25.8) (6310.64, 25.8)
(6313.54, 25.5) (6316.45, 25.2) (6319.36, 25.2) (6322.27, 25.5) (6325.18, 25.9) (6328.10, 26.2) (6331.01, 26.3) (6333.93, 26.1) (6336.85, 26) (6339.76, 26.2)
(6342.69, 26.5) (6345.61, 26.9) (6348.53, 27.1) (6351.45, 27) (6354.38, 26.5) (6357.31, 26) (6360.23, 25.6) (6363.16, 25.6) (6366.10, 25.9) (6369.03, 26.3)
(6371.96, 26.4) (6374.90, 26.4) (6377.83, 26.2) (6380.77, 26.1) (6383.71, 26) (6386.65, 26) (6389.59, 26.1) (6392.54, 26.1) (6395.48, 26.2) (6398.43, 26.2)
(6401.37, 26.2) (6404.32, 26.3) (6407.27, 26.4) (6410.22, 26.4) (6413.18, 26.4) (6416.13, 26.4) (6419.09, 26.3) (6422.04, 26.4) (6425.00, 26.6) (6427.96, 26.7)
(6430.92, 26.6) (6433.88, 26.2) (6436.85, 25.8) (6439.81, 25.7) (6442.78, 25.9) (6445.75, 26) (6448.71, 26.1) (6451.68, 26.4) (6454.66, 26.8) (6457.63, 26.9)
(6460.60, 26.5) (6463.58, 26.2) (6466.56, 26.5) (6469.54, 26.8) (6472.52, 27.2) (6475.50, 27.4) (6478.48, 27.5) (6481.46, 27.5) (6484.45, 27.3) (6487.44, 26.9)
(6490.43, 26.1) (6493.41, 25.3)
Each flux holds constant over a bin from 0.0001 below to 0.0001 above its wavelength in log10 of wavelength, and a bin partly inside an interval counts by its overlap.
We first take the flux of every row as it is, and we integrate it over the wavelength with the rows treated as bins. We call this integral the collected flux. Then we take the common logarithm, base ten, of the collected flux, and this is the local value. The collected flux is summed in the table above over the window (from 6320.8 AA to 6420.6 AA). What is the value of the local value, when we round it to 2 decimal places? 3.42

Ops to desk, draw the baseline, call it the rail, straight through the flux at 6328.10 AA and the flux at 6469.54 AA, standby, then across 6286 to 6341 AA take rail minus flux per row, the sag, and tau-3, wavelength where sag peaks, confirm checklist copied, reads 6299.02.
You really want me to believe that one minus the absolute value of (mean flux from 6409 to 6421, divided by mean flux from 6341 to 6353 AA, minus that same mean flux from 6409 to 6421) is -24.4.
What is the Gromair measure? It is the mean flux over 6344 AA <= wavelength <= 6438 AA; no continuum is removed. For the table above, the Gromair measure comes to 26.3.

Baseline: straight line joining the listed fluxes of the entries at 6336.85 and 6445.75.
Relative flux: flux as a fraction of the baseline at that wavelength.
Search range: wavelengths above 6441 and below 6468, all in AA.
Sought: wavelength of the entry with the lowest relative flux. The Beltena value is 6442.78 AA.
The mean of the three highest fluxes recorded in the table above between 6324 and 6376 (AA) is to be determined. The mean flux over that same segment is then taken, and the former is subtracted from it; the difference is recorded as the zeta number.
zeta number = -0.7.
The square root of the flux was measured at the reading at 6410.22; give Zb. 5.14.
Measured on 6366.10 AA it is 5.09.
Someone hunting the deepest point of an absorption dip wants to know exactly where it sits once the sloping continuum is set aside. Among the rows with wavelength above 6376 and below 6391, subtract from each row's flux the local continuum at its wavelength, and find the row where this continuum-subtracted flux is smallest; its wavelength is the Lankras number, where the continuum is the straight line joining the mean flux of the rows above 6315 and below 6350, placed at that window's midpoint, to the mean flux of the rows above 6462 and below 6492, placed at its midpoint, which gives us 6386.65 AA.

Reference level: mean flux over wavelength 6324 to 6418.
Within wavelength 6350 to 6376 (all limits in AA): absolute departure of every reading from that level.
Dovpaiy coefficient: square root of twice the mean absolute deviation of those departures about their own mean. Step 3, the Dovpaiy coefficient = 0.65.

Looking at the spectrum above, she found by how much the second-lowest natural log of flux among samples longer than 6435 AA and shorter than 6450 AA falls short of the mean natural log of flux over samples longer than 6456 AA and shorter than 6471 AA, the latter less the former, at 0.03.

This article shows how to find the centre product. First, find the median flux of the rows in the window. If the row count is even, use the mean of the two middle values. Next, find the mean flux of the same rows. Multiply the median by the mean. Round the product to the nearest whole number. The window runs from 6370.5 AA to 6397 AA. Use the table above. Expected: 683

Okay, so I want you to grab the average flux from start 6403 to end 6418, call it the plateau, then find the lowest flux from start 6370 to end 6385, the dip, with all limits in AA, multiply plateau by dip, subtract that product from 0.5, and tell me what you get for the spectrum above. -685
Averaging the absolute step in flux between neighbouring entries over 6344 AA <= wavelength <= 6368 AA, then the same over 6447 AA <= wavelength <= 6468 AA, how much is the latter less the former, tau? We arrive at 0.01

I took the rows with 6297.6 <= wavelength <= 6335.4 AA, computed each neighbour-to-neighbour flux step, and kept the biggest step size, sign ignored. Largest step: 0.50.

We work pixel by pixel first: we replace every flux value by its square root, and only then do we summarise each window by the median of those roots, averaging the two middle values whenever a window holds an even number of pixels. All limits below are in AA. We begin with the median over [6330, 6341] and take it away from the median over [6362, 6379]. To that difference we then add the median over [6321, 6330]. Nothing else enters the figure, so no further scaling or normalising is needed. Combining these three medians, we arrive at 5.10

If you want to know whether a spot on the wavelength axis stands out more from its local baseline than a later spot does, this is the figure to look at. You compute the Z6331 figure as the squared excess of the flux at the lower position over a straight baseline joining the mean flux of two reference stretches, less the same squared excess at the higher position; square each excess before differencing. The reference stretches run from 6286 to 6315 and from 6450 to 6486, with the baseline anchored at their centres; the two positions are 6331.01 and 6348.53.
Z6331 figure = -1.4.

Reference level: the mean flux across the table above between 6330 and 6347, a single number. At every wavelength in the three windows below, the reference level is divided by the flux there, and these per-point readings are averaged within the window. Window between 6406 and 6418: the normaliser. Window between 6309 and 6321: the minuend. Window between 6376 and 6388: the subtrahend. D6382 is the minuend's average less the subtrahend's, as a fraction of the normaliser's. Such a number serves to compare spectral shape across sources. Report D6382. 0.026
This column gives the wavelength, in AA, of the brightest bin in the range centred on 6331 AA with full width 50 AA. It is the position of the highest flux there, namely 6348.53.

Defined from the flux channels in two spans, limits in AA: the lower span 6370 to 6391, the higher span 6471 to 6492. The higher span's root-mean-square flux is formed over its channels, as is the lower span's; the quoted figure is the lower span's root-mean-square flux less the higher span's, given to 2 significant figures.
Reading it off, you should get -0.96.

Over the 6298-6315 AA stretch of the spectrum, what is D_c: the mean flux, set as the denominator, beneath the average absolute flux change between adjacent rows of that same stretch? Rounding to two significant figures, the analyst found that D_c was 0.012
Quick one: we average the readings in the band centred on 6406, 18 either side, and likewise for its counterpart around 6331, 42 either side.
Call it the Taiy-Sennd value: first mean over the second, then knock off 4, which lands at -2.98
